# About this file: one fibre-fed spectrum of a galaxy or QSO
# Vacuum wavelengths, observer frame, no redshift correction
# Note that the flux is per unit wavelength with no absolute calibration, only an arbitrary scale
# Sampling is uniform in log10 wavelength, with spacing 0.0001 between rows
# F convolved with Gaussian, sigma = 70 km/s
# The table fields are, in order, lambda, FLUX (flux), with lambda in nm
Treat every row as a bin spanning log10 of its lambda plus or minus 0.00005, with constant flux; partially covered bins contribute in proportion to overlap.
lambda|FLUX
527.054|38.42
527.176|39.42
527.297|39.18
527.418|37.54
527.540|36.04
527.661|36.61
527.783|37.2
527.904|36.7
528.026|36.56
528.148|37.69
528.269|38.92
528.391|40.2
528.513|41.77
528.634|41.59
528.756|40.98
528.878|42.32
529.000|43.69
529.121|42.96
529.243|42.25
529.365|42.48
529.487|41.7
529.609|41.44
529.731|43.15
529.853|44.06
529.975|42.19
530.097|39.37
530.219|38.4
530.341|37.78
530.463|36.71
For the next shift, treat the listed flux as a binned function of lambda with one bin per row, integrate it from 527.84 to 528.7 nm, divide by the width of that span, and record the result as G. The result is 39.1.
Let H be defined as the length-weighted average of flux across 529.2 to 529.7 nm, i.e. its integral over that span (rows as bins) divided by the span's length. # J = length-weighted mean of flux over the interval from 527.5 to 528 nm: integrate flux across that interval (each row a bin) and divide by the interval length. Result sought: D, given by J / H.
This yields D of 0.87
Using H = 42.0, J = 36.7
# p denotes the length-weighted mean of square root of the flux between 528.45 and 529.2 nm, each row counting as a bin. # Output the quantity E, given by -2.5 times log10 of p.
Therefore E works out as -2.03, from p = 6.5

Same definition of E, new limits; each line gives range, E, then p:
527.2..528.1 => -1.96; 6.1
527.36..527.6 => -1.95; 6.1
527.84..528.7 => -1.99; 6.2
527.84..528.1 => -1.95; 6.1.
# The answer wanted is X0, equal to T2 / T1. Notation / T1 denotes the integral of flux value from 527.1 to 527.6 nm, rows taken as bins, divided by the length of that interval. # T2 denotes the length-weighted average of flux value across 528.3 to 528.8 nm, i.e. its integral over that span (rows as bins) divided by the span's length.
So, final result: 1.08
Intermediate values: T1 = 38.0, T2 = 41.0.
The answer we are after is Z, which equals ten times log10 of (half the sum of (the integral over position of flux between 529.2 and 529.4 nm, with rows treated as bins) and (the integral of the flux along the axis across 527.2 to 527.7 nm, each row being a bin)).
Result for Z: 11.3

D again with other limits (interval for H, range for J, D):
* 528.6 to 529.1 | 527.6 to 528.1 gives 0.87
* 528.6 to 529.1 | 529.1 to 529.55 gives 1.00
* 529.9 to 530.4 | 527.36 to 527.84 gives 0.93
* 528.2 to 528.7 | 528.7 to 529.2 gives 1.05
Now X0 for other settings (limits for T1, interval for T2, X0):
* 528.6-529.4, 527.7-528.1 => 0.87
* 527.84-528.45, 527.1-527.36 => 1.03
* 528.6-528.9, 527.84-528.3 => 0.90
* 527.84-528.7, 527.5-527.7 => 0.93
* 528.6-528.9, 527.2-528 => 0.90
